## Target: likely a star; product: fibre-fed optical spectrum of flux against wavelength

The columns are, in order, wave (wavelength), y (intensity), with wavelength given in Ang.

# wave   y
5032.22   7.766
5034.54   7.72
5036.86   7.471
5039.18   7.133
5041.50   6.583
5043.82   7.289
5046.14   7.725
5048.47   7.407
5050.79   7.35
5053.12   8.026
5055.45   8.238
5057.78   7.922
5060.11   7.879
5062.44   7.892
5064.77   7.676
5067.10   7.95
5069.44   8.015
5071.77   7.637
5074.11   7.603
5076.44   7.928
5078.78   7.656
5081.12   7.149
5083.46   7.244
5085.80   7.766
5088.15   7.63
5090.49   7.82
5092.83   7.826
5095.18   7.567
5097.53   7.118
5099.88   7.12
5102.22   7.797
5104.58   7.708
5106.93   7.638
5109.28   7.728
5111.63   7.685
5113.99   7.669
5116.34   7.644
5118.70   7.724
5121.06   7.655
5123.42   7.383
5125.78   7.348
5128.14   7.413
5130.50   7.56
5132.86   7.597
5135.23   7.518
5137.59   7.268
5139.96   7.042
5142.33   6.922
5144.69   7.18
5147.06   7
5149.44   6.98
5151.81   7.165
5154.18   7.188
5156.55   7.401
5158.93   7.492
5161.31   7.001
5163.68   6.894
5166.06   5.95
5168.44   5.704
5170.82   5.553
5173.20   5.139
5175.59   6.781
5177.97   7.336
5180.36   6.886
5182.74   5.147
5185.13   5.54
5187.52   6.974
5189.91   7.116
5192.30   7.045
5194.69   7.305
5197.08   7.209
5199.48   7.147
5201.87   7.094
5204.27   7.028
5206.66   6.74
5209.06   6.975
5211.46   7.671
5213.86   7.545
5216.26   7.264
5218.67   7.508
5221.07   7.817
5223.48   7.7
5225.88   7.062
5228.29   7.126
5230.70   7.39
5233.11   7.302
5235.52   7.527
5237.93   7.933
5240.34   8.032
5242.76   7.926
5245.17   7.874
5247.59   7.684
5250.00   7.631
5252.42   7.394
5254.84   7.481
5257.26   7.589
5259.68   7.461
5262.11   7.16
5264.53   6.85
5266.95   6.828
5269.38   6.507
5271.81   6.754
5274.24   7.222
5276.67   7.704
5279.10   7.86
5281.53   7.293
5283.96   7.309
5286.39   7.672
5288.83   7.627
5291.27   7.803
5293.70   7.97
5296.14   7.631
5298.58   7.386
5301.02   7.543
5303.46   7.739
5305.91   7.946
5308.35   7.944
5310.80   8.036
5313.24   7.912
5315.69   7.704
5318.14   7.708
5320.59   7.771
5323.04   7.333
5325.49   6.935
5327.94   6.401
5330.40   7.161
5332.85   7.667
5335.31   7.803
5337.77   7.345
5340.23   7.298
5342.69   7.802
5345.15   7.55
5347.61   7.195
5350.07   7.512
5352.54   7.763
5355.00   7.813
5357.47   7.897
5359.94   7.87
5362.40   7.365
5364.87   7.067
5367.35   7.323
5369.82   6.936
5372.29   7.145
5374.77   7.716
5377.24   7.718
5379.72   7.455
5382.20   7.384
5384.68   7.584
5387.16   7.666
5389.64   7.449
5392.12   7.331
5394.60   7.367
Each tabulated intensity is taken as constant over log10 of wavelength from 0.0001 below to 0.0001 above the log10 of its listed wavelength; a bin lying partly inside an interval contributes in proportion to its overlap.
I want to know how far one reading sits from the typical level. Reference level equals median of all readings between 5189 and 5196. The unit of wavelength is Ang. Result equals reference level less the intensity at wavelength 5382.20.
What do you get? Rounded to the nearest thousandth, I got -0.268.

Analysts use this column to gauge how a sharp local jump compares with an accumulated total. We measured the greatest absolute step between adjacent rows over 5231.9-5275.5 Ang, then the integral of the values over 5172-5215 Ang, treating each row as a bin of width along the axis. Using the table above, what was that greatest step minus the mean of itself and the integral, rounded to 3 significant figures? -146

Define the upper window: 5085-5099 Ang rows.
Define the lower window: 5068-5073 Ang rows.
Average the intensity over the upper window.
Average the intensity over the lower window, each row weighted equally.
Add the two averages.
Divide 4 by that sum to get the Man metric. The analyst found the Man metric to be 0.259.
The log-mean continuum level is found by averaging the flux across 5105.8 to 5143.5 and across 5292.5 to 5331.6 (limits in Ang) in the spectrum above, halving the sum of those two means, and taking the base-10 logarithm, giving 0.877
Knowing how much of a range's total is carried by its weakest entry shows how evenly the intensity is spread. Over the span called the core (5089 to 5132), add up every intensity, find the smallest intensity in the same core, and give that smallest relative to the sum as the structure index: 0.0522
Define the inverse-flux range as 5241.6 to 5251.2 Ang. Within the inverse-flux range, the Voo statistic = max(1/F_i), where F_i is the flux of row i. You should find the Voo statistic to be 0.131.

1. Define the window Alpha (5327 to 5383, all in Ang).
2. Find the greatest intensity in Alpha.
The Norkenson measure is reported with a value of 7.897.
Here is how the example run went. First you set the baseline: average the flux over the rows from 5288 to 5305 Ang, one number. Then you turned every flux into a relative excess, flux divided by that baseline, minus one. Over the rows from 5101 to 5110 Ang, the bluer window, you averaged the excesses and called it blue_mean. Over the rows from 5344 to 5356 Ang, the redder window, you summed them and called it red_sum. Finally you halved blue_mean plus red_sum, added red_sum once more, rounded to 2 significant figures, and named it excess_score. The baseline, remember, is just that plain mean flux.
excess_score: -0.10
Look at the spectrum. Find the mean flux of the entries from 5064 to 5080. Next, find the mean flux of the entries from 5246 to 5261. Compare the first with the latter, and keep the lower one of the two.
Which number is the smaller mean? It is 7.5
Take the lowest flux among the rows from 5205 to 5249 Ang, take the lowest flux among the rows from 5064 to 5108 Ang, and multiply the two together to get 48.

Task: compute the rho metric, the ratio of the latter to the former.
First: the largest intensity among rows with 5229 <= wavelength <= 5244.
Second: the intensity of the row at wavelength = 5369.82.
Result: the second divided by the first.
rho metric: 0.86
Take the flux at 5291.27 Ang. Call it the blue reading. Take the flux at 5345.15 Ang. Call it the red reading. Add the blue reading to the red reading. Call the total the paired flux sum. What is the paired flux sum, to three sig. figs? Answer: 15.4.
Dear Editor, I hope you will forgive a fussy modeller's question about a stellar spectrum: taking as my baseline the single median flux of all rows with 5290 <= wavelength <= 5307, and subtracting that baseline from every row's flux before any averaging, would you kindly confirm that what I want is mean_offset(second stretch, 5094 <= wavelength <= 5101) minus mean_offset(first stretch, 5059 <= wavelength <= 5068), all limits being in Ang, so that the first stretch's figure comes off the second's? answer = -0.6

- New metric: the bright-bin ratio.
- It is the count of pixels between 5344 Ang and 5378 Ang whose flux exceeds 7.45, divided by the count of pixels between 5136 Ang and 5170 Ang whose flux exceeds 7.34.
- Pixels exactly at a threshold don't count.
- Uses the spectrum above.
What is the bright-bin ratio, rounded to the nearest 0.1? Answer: 4.0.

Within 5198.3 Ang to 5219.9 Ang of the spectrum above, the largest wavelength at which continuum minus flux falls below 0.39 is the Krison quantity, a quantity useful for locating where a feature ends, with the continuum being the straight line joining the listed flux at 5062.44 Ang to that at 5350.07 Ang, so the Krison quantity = 5218.67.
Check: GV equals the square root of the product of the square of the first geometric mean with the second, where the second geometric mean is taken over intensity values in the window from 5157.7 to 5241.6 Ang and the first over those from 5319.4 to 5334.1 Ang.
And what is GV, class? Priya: 18.9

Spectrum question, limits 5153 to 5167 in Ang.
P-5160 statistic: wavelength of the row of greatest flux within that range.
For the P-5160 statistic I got 5158.93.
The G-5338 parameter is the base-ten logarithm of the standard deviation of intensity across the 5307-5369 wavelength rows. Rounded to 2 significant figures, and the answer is -0.42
